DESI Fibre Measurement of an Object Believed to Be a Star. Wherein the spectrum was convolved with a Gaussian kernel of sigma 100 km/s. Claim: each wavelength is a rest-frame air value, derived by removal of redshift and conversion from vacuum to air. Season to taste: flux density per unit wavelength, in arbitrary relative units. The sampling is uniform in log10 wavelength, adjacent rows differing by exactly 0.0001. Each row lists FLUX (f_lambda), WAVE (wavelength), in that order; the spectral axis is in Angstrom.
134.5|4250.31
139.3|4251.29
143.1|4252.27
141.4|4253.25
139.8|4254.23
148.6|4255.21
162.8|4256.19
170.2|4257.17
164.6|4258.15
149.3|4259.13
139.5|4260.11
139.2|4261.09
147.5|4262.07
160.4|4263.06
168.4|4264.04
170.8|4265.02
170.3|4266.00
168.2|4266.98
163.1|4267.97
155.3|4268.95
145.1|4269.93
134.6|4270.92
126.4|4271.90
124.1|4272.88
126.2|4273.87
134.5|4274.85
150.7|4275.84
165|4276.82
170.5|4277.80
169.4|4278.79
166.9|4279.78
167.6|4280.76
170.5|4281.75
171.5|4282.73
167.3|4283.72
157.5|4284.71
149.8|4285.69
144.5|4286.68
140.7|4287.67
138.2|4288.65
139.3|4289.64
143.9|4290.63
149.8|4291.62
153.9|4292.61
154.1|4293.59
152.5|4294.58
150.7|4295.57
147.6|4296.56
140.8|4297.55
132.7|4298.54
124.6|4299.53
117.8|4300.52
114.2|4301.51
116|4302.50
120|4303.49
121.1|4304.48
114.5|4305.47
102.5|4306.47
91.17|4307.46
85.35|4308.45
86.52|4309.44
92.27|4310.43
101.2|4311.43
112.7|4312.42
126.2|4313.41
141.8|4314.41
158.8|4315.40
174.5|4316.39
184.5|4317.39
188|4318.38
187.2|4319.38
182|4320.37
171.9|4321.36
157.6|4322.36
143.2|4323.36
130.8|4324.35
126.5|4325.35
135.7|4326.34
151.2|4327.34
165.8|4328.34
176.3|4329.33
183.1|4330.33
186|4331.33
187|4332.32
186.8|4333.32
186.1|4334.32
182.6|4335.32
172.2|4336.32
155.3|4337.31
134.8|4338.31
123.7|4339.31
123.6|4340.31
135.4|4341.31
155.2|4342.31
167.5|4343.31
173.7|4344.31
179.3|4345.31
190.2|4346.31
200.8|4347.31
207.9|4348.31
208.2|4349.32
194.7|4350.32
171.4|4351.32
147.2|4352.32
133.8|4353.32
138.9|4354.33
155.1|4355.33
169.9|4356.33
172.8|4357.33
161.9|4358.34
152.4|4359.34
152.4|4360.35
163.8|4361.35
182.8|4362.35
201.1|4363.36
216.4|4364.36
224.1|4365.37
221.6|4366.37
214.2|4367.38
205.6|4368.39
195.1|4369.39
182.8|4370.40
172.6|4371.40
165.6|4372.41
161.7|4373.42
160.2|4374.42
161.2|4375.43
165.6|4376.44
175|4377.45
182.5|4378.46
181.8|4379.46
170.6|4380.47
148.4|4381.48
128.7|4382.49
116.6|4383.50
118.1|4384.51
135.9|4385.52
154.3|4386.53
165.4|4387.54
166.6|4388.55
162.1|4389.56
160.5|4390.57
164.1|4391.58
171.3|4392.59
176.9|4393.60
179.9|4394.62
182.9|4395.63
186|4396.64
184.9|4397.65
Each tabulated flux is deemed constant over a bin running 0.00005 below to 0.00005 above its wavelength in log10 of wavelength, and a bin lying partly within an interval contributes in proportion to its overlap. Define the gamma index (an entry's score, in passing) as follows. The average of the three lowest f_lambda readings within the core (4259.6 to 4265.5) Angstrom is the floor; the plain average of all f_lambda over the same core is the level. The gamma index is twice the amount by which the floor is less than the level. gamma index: 24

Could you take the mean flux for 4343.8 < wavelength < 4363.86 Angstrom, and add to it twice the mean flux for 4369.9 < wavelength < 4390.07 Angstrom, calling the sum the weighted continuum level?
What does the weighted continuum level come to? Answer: 490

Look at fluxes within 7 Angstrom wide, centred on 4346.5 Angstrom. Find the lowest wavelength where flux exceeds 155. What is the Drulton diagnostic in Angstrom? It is 4343.31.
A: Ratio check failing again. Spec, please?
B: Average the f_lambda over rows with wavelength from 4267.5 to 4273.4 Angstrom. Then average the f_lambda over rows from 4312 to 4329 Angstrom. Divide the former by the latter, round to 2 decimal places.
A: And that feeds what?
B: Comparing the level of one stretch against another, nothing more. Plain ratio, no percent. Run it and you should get 0.91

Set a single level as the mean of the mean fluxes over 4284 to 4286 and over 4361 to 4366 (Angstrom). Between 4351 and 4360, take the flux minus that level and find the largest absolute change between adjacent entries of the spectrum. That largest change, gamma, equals 24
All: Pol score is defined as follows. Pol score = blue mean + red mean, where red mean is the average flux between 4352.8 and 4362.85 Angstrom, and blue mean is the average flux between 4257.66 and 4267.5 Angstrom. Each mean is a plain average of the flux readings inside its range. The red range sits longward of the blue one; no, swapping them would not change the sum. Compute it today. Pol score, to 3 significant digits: 316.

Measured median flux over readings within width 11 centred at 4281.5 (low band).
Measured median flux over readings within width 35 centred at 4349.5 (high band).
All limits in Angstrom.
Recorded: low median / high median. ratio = 0.97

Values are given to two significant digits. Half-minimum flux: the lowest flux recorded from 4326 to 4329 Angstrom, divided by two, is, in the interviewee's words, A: 68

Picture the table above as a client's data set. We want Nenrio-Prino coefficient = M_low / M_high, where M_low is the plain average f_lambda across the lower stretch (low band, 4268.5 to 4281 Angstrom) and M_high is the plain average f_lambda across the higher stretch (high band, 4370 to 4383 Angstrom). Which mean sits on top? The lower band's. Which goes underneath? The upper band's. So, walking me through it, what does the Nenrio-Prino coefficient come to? 0.90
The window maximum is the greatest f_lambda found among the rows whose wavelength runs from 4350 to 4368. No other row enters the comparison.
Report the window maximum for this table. 224.1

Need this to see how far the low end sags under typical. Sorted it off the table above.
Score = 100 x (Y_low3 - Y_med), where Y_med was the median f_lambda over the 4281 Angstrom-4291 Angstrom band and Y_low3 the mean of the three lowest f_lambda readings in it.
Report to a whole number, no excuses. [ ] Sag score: -775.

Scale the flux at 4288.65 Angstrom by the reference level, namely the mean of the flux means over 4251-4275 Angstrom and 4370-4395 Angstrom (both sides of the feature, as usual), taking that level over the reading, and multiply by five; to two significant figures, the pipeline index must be 5.6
